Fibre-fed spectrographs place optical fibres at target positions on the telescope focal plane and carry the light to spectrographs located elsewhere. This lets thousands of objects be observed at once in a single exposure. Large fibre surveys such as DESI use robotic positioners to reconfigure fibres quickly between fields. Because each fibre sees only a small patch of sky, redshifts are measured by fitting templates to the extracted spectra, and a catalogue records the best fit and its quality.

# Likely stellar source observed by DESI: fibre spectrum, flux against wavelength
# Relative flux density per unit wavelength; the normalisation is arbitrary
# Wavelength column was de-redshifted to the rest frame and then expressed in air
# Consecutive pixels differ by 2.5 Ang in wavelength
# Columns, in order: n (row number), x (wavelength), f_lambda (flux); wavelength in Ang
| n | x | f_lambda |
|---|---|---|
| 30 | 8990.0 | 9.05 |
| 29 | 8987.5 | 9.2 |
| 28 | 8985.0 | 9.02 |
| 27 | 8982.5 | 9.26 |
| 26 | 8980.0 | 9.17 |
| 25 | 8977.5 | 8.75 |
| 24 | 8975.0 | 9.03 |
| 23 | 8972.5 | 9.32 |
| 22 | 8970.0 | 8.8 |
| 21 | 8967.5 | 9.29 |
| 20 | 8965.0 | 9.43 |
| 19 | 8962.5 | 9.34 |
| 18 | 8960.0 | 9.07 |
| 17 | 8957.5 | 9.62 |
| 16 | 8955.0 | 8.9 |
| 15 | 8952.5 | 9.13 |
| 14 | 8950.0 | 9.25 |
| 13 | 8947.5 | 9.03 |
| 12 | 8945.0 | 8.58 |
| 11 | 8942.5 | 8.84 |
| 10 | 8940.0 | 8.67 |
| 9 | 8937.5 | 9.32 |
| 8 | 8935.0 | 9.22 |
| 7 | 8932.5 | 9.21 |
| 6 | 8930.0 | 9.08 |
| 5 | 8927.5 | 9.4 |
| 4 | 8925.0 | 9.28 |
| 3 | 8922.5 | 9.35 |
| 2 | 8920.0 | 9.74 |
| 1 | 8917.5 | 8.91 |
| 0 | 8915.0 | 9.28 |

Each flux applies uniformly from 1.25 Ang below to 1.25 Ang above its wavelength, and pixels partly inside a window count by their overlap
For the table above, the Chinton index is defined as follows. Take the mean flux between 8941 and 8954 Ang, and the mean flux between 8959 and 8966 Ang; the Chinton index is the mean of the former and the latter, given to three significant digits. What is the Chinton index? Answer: 9.12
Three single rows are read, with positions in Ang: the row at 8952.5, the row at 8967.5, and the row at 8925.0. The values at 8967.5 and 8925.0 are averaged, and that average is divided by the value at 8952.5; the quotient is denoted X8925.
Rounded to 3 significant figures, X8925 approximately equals 1.02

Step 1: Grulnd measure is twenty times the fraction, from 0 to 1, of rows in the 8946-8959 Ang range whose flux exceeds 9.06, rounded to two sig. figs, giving 12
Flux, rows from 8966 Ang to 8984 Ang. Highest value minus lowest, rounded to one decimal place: 0.6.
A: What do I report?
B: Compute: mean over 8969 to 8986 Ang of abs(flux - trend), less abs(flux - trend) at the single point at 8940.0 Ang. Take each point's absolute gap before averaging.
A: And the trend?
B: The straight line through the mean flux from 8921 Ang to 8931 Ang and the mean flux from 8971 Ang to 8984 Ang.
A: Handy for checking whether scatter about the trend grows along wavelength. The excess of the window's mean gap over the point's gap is -0.4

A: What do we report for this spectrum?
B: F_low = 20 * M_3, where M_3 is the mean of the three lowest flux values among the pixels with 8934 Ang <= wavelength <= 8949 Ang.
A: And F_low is 174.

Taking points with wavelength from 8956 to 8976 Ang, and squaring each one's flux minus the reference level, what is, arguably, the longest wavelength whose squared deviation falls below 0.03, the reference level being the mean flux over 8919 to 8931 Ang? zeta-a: 8972.5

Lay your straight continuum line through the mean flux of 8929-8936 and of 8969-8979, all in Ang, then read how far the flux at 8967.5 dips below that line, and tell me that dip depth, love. -0.3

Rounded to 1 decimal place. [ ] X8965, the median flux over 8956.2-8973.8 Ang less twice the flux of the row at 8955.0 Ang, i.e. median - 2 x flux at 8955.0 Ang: -8.5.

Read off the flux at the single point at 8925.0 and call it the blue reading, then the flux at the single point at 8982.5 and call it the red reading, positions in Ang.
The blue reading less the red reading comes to 0.0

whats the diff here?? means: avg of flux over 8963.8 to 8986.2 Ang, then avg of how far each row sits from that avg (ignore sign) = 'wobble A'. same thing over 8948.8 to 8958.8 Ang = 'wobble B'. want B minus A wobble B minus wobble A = 0.02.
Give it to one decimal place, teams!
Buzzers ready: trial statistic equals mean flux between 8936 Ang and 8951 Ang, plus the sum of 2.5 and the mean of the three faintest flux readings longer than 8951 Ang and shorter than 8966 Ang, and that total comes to 20.5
